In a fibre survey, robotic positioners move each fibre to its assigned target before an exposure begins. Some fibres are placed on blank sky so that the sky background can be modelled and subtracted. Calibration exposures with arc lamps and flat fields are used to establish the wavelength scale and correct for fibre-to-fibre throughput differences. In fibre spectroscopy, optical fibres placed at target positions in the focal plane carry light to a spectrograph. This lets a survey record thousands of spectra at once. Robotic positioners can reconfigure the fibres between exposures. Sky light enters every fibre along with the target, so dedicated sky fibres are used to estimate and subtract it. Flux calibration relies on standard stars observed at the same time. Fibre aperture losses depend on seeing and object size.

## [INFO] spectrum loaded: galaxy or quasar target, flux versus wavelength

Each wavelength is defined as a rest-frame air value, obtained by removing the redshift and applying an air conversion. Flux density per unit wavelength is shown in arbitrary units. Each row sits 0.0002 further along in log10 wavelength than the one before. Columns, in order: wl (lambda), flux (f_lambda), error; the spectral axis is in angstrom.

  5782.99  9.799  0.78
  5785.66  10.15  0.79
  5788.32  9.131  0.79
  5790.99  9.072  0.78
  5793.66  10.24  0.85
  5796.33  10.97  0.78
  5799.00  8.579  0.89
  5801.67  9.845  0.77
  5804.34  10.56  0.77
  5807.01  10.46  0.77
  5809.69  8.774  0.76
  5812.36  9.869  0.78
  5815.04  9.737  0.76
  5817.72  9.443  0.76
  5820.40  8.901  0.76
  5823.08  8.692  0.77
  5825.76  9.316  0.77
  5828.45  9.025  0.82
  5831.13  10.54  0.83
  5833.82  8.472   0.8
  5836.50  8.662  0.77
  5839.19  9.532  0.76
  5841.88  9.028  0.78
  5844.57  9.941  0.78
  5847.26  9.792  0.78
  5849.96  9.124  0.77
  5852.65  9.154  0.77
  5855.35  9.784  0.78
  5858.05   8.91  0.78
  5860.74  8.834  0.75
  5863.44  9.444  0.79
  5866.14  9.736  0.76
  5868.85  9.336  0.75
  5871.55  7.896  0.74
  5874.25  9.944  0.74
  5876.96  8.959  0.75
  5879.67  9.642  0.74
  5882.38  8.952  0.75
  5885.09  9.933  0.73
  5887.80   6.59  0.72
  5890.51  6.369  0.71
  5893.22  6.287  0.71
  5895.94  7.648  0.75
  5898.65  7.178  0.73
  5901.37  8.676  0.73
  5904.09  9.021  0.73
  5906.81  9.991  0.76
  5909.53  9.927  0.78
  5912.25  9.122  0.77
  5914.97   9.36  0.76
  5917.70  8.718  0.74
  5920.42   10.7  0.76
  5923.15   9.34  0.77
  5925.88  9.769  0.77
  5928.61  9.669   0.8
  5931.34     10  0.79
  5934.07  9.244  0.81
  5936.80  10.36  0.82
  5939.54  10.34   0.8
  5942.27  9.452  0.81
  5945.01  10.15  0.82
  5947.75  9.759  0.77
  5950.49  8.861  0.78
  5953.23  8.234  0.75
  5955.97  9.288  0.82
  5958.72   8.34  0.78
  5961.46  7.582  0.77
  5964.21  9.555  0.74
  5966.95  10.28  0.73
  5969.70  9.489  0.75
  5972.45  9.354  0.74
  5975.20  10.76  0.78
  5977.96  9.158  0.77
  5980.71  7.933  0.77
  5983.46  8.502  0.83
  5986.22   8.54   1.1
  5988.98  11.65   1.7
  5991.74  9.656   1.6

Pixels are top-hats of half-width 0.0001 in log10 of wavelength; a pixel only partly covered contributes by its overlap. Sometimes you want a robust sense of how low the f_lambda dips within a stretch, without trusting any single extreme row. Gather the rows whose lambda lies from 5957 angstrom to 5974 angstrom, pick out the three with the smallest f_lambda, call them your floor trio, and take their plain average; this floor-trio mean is 8.4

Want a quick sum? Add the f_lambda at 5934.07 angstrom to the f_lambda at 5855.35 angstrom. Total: 19.0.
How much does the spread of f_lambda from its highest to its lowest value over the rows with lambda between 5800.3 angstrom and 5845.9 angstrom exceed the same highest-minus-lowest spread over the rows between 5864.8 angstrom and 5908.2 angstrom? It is -1.6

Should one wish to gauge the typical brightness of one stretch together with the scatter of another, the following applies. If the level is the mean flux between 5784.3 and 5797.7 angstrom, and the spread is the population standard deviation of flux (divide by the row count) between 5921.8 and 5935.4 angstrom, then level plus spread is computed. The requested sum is 10.2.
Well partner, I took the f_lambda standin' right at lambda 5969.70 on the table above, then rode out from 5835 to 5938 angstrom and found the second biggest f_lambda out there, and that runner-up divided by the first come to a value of 1.09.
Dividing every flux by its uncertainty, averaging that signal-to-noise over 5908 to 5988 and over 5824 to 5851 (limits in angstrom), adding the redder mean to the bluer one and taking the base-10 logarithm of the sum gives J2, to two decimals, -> 1.38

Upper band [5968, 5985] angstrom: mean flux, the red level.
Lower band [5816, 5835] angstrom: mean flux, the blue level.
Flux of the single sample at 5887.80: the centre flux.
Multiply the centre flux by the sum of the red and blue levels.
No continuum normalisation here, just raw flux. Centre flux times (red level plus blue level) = 121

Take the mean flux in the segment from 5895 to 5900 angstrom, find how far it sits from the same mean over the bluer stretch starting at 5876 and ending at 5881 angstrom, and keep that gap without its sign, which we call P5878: 1.9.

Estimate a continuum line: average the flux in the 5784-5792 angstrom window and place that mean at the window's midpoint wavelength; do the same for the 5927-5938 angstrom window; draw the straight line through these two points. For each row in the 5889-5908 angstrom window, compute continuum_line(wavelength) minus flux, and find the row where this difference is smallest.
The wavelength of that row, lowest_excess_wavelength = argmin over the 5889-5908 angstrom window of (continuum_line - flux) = 5906.81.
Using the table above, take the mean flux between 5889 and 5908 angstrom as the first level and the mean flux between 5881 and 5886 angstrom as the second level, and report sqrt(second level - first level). 1.2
